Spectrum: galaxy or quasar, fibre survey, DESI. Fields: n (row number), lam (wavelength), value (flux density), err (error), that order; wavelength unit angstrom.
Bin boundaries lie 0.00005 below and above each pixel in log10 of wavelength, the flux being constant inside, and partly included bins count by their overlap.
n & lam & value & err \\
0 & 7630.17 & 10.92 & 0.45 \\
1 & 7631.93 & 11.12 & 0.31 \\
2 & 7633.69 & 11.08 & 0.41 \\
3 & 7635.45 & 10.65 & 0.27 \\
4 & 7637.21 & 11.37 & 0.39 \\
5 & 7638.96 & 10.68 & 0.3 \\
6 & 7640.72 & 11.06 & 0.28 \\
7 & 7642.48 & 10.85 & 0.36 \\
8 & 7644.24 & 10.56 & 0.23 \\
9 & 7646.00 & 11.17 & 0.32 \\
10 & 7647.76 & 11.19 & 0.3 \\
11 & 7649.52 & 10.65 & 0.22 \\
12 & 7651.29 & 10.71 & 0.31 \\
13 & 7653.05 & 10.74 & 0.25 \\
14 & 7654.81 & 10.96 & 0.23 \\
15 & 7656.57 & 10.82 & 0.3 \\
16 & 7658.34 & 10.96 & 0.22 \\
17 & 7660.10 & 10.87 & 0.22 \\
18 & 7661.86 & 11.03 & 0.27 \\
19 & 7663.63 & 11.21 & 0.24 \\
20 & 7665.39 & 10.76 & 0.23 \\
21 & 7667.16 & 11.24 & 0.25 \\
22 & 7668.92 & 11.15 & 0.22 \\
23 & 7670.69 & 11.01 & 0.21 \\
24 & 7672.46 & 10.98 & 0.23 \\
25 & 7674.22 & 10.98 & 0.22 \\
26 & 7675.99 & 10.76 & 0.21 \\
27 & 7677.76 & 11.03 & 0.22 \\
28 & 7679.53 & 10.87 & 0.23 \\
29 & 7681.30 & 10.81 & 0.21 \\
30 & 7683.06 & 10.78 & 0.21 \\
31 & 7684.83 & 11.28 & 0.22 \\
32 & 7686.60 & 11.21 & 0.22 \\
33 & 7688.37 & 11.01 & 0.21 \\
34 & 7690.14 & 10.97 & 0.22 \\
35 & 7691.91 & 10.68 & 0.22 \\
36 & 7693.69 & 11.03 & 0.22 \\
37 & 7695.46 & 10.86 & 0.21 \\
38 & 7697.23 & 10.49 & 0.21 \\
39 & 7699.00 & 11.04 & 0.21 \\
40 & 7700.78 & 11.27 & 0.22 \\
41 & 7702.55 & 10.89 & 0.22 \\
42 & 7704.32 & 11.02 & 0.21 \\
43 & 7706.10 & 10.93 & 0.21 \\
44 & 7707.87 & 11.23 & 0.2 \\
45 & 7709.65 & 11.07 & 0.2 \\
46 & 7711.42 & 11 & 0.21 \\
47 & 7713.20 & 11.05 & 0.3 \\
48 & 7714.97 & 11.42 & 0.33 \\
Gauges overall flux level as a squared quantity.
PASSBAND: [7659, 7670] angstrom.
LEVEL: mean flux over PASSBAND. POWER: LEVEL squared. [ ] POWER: 122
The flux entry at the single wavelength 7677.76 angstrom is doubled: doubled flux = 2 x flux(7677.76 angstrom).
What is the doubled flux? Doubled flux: 22.1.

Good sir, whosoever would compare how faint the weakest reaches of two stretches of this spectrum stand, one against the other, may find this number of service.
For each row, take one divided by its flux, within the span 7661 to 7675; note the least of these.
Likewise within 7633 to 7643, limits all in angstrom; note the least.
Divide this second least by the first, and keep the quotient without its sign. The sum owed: 0.989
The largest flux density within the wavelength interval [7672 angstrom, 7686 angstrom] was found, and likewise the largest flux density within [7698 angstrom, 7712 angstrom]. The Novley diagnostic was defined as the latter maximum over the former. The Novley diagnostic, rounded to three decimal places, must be 0.999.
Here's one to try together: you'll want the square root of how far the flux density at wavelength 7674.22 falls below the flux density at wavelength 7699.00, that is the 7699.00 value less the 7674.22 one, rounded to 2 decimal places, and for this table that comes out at 0.24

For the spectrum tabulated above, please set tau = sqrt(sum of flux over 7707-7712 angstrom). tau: 5.77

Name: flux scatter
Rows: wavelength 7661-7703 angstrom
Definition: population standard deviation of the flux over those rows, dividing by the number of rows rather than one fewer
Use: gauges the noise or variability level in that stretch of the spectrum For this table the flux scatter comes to 0.20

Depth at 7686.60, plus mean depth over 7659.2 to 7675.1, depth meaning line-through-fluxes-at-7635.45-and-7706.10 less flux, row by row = -0.61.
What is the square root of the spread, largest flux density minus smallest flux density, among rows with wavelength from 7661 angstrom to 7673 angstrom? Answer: 0.69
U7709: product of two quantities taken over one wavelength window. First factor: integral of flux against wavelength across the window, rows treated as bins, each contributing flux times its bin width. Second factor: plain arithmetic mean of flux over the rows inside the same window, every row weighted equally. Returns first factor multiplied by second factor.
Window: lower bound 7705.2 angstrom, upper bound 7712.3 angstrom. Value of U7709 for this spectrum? 868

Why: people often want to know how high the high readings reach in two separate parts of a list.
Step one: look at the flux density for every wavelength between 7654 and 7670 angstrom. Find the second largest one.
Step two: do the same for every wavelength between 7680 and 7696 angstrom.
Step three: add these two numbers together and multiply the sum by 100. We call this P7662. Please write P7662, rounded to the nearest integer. 2242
